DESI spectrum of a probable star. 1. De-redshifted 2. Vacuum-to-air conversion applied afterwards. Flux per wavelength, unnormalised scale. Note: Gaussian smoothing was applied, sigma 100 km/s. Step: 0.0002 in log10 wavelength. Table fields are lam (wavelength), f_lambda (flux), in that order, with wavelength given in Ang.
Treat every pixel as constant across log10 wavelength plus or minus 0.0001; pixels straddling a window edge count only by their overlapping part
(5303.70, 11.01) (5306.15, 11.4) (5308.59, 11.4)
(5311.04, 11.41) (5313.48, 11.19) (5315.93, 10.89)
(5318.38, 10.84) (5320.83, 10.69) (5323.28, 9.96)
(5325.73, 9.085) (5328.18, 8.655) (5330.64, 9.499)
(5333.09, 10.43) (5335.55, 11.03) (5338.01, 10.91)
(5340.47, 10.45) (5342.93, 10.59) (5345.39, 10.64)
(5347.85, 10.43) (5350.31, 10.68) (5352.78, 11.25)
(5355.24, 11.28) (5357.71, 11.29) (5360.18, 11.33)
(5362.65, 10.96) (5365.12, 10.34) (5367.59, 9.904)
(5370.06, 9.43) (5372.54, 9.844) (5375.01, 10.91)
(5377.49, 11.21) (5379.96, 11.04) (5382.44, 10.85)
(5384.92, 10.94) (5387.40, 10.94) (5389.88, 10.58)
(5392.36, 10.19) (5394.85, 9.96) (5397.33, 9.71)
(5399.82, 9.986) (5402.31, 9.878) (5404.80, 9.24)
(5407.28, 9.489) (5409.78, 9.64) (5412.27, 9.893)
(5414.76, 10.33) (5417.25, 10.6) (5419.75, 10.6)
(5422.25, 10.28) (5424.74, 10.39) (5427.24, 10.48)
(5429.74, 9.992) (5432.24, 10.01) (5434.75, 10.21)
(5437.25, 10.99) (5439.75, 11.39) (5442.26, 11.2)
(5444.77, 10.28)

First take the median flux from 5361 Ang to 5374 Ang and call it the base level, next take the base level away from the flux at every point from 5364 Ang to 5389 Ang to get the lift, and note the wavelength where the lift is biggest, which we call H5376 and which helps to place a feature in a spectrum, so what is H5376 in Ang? 5377.49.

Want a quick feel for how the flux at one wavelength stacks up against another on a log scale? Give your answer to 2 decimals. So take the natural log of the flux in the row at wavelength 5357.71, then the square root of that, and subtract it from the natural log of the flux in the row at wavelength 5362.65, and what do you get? 0.84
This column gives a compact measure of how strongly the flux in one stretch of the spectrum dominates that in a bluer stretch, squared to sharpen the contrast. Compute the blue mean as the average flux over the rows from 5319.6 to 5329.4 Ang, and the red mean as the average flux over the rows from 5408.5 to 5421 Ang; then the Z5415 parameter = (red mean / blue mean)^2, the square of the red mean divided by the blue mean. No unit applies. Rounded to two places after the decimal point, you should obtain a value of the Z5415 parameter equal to 1.13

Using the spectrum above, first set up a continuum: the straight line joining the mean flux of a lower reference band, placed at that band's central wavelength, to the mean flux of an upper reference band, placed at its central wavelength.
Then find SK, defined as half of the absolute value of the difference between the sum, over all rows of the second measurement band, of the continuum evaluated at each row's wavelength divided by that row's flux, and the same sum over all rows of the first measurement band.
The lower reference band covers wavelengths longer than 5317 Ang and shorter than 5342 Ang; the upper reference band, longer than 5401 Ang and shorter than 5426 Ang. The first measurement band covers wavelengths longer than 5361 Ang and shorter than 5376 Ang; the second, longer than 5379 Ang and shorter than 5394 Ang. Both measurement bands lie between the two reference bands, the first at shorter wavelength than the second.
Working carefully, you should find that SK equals 0.16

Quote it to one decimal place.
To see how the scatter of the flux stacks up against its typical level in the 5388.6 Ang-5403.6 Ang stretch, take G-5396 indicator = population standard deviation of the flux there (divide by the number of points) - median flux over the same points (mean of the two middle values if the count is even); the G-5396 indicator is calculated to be -9.7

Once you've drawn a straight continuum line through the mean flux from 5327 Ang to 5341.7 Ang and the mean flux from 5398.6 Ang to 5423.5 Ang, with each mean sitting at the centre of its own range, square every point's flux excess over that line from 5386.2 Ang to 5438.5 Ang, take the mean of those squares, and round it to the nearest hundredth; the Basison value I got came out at 0.23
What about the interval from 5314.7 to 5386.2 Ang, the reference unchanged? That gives 0.64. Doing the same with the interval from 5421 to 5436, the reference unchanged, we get 0.10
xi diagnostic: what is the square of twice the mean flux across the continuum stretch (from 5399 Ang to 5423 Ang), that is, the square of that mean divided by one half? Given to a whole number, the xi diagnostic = 399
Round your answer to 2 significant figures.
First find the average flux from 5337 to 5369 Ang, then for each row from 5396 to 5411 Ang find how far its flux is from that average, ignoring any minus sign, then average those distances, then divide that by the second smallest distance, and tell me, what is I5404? 1.2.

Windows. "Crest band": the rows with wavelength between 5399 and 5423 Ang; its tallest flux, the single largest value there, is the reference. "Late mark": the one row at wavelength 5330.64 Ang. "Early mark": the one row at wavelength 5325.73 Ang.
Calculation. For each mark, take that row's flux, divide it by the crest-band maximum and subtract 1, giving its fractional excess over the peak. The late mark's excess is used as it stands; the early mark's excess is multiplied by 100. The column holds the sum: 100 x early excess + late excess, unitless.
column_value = -14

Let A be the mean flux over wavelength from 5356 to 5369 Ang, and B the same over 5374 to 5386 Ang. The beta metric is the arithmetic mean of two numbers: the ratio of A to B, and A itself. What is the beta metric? 5.9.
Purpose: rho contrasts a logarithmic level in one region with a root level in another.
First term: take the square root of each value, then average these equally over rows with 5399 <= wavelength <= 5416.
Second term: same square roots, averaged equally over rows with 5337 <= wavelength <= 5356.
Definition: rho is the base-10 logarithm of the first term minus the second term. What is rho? -2.79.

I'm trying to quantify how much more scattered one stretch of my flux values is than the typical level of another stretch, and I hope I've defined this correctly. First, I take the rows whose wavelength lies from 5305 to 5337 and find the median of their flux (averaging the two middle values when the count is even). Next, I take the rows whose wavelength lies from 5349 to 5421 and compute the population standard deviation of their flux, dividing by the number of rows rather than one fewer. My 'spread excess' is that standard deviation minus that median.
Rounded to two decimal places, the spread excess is -10.21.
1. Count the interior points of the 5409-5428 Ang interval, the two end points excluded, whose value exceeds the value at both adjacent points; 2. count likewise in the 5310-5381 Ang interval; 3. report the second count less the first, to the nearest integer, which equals 4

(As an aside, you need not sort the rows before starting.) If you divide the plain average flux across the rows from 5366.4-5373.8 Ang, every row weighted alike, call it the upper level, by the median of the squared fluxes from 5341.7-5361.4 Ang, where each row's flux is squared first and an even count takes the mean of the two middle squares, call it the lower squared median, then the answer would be 0.081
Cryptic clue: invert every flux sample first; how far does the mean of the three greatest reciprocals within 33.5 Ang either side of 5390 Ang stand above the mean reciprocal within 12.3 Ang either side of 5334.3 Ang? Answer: 0.0072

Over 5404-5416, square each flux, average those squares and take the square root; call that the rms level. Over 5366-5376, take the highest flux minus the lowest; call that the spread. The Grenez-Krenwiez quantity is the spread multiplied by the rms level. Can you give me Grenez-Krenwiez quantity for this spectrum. 14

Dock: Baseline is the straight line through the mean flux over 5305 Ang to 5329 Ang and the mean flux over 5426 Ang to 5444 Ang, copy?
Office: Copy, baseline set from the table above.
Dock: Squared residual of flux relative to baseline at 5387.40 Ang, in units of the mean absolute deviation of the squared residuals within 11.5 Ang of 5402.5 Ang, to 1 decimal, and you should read 0.3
